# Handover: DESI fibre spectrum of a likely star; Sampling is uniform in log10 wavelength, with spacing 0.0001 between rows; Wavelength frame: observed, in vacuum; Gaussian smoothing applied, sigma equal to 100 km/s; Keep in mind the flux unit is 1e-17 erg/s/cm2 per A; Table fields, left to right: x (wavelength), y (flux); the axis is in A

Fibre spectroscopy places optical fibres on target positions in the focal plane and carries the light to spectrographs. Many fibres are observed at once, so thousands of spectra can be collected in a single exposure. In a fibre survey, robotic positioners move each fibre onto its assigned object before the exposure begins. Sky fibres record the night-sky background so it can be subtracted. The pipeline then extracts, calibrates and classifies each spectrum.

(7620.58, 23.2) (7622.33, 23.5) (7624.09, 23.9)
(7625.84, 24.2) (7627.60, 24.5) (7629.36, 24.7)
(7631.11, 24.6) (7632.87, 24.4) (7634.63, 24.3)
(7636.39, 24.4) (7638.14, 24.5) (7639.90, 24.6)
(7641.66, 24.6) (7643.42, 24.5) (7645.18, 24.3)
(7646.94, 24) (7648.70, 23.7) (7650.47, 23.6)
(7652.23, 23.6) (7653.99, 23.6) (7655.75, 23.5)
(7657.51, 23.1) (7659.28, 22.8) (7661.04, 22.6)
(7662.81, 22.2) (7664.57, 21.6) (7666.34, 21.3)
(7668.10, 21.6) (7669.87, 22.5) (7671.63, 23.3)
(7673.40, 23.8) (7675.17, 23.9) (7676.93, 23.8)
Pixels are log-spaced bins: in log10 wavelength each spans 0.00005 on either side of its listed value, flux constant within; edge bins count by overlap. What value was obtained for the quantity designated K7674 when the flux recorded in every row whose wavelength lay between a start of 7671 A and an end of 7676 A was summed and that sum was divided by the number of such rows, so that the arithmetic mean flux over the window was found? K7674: 23.7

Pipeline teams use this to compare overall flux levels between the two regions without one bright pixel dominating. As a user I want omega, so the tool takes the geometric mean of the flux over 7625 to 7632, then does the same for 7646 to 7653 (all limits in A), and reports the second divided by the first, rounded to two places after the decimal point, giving 0.97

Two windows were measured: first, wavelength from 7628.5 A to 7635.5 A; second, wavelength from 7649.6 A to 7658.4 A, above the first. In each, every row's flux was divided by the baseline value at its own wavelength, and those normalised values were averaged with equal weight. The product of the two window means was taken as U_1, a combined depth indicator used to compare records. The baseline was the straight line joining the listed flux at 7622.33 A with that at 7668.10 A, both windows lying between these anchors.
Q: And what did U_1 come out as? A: 1.123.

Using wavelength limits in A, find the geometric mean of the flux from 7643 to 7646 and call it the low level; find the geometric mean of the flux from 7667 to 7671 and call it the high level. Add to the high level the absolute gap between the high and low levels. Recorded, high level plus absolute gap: 24.4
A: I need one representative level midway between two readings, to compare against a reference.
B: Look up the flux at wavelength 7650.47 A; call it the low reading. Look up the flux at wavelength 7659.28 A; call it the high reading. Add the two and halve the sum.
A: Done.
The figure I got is 23.2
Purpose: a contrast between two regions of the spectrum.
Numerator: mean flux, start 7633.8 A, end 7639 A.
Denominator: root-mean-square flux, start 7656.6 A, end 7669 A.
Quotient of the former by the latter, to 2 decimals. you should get 1.10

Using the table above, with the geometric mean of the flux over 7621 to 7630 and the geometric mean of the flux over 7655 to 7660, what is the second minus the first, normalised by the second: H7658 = -0.044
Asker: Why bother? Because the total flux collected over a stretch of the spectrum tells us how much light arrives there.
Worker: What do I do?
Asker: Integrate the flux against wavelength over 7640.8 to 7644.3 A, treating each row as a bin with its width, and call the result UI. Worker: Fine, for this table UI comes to 86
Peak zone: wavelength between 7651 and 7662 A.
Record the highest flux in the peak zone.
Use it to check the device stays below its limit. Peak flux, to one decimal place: 23.6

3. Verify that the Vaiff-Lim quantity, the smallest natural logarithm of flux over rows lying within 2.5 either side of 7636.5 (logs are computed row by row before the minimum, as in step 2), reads 3.190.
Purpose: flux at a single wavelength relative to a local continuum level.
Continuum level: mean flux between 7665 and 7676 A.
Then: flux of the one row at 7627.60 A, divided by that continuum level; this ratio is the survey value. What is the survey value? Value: 1.08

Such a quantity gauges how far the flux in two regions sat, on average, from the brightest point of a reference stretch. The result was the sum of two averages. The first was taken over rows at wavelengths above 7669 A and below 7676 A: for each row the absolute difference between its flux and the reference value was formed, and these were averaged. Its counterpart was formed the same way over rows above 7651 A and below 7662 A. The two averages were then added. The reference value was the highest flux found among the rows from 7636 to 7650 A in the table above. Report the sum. 2.6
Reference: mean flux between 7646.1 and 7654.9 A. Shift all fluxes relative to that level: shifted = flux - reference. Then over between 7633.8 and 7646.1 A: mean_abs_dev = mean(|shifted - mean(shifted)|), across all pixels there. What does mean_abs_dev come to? 0.11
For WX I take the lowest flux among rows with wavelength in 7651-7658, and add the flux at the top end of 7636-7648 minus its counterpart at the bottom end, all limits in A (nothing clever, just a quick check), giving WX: 22.7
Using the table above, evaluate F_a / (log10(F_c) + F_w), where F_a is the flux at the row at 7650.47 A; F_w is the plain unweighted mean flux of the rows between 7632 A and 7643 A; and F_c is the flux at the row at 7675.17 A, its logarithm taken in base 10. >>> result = 0.913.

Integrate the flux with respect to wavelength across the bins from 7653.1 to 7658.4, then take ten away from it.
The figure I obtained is 114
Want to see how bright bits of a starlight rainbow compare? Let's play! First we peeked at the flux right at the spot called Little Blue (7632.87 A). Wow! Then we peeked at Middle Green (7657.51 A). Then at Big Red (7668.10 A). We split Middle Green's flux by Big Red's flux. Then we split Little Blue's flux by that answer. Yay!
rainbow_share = 22.8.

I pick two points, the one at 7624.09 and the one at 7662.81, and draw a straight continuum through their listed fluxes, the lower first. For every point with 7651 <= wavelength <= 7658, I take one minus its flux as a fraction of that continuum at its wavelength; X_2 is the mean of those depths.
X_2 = -0.040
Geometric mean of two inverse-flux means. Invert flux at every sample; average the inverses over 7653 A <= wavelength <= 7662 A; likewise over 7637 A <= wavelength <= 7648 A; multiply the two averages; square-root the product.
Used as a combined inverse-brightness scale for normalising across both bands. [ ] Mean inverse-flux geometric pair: 0.0421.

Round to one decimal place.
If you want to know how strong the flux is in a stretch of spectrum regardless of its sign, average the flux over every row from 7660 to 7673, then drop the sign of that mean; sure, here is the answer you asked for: 22.2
